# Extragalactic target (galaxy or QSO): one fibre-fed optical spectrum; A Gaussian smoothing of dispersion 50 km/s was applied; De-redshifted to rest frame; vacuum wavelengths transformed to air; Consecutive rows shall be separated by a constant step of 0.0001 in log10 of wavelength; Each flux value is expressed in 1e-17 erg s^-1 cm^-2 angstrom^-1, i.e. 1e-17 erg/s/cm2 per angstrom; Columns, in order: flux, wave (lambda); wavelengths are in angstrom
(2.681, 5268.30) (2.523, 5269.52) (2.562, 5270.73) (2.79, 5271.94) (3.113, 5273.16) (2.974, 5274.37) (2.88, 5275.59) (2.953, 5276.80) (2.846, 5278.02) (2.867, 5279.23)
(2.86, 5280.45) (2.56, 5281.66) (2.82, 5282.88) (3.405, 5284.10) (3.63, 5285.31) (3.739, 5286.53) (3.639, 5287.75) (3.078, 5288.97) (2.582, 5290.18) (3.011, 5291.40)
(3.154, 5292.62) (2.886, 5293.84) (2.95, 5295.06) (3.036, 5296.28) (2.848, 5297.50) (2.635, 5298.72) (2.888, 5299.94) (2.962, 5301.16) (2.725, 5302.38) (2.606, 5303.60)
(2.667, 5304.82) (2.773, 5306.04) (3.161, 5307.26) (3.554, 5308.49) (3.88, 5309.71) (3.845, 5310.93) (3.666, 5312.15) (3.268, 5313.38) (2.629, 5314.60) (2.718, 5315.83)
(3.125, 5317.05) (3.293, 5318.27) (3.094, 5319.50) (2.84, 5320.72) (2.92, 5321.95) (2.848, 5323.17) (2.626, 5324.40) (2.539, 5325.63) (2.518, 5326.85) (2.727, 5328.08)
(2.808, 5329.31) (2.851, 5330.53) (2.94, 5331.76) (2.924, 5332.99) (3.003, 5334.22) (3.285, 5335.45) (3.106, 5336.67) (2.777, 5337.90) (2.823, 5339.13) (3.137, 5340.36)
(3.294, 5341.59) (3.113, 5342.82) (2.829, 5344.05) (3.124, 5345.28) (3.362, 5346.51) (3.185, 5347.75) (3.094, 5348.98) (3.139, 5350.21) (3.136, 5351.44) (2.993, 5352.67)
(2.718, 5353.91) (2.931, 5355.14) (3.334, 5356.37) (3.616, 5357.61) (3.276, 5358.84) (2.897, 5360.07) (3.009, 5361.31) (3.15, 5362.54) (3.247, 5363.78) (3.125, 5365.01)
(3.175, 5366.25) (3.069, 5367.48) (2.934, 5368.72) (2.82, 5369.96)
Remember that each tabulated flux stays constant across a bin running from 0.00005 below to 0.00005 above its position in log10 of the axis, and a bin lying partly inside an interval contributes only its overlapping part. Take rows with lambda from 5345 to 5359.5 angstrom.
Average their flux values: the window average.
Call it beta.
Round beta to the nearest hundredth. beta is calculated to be 3.16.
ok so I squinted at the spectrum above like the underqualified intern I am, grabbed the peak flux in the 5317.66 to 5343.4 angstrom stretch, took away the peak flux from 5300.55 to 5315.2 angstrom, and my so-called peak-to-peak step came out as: -0.59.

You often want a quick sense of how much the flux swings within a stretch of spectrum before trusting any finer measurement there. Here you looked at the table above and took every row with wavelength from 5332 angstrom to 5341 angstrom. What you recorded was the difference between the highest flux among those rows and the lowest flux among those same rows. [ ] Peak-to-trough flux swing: 0.51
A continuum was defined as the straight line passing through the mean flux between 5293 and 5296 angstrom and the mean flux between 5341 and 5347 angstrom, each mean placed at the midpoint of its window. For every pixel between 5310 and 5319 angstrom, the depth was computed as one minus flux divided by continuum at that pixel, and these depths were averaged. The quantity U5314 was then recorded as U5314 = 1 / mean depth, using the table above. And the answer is -14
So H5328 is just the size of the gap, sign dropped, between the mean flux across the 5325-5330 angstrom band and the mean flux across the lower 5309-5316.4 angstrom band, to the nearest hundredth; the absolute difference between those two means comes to 0.69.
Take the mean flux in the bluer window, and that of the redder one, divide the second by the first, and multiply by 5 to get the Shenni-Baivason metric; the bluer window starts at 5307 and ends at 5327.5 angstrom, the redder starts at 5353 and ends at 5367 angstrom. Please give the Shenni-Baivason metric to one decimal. 5.1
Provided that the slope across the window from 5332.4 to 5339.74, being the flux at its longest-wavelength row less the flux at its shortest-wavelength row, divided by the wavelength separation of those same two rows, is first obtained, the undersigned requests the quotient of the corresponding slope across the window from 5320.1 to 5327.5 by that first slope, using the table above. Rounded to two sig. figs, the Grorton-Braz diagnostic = 3.2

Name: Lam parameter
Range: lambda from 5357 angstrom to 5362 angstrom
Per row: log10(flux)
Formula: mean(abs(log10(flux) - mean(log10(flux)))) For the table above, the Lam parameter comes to 0.033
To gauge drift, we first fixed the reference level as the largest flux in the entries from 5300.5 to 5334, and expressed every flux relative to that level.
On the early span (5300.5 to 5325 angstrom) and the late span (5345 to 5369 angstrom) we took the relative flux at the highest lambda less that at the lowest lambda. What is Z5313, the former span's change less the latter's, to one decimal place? -0.1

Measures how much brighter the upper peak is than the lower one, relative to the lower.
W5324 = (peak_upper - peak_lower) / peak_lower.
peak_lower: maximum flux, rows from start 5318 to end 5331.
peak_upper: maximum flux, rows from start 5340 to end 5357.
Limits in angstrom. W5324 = 0.021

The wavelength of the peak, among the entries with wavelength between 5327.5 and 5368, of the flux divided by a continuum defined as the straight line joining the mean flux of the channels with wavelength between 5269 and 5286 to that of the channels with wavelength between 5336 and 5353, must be 5357.61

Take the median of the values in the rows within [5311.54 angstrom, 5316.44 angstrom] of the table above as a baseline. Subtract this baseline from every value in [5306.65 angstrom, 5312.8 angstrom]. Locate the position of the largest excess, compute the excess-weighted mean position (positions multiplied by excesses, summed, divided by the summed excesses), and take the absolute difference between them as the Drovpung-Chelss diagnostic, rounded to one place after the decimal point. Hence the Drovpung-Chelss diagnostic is 0.5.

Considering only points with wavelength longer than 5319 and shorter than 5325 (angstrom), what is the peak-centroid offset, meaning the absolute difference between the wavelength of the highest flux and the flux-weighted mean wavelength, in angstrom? 2.4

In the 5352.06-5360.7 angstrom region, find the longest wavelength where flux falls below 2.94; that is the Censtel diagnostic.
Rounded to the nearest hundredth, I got 5360.07 angstrom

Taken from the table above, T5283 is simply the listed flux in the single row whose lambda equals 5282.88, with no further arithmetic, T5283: 2.82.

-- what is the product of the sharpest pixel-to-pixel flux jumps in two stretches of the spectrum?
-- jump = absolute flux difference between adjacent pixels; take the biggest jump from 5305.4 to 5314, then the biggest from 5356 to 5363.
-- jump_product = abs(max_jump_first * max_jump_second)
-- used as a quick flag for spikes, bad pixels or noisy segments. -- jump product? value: 0.15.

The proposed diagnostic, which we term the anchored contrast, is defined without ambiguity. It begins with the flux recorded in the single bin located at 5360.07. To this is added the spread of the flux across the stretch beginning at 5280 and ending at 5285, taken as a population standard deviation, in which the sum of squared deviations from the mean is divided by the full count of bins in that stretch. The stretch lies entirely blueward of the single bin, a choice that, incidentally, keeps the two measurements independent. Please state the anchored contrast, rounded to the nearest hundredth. 3.20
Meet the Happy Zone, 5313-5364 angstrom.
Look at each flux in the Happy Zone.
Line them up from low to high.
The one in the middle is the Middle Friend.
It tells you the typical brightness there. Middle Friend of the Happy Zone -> 3.01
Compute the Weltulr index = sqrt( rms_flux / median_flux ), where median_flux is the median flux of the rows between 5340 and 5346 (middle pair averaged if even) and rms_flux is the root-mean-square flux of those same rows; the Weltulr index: 1.00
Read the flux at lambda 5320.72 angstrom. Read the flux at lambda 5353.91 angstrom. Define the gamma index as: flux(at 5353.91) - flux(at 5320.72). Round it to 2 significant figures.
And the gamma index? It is -0.12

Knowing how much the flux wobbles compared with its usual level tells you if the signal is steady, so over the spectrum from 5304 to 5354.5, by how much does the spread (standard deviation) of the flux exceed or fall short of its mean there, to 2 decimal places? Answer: -2.71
